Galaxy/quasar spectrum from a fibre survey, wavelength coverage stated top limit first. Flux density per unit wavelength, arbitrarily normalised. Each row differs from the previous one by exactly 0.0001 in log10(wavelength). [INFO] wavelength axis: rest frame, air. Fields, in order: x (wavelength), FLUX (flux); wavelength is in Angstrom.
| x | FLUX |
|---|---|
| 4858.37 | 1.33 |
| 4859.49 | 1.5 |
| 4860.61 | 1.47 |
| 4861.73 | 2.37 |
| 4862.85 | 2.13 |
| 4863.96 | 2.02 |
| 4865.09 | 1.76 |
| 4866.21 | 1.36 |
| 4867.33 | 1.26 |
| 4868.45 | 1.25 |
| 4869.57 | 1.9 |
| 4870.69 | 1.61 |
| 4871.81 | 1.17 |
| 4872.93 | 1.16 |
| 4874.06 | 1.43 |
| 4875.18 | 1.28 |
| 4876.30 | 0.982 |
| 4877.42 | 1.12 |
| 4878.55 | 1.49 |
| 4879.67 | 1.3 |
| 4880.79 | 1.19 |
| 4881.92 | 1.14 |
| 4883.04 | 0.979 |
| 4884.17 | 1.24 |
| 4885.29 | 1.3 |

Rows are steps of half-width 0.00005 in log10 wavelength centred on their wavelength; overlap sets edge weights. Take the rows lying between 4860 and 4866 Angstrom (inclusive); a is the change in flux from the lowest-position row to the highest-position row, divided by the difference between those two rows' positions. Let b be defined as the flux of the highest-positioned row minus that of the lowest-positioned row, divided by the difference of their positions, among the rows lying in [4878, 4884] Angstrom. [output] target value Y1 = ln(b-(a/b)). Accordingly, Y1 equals -0.8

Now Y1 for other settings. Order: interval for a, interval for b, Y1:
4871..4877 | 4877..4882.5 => 2.2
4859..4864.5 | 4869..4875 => 0.0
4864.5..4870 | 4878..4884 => -1.8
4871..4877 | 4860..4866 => -0.3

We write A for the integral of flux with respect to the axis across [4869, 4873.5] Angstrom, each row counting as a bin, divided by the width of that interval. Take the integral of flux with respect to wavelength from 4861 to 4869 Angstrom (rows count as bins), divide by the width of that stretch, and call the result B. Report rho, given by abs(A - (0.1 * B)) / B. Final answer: 0.74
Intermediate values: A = 1.46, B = 1.73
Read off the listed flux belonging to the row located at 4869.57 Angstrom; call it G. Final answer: 1.9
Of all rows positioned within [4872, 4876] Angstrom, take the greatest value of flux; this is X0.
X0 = 1.43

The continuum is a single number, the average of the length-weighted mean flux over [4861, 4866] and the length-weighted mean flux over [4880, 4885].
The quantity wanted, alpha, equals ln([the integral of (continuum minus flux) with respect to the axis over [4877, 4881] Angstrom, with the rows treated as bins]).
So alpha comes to 0.1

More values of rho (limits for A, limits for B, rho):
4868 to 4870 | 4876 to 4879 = 1.21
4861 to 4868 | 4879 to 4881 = 1.31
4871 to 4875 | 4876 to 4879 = 0.96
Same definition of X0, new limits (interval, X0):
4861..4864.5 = 2.37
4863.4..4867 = 2.02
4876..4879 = 1.49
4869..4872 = 1.9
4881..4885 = 1.24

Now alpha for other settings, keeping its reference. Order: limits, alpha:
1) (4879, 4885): 0.9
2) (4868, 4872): -1.4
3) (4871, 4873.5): -0.1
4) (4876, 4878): 0.0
